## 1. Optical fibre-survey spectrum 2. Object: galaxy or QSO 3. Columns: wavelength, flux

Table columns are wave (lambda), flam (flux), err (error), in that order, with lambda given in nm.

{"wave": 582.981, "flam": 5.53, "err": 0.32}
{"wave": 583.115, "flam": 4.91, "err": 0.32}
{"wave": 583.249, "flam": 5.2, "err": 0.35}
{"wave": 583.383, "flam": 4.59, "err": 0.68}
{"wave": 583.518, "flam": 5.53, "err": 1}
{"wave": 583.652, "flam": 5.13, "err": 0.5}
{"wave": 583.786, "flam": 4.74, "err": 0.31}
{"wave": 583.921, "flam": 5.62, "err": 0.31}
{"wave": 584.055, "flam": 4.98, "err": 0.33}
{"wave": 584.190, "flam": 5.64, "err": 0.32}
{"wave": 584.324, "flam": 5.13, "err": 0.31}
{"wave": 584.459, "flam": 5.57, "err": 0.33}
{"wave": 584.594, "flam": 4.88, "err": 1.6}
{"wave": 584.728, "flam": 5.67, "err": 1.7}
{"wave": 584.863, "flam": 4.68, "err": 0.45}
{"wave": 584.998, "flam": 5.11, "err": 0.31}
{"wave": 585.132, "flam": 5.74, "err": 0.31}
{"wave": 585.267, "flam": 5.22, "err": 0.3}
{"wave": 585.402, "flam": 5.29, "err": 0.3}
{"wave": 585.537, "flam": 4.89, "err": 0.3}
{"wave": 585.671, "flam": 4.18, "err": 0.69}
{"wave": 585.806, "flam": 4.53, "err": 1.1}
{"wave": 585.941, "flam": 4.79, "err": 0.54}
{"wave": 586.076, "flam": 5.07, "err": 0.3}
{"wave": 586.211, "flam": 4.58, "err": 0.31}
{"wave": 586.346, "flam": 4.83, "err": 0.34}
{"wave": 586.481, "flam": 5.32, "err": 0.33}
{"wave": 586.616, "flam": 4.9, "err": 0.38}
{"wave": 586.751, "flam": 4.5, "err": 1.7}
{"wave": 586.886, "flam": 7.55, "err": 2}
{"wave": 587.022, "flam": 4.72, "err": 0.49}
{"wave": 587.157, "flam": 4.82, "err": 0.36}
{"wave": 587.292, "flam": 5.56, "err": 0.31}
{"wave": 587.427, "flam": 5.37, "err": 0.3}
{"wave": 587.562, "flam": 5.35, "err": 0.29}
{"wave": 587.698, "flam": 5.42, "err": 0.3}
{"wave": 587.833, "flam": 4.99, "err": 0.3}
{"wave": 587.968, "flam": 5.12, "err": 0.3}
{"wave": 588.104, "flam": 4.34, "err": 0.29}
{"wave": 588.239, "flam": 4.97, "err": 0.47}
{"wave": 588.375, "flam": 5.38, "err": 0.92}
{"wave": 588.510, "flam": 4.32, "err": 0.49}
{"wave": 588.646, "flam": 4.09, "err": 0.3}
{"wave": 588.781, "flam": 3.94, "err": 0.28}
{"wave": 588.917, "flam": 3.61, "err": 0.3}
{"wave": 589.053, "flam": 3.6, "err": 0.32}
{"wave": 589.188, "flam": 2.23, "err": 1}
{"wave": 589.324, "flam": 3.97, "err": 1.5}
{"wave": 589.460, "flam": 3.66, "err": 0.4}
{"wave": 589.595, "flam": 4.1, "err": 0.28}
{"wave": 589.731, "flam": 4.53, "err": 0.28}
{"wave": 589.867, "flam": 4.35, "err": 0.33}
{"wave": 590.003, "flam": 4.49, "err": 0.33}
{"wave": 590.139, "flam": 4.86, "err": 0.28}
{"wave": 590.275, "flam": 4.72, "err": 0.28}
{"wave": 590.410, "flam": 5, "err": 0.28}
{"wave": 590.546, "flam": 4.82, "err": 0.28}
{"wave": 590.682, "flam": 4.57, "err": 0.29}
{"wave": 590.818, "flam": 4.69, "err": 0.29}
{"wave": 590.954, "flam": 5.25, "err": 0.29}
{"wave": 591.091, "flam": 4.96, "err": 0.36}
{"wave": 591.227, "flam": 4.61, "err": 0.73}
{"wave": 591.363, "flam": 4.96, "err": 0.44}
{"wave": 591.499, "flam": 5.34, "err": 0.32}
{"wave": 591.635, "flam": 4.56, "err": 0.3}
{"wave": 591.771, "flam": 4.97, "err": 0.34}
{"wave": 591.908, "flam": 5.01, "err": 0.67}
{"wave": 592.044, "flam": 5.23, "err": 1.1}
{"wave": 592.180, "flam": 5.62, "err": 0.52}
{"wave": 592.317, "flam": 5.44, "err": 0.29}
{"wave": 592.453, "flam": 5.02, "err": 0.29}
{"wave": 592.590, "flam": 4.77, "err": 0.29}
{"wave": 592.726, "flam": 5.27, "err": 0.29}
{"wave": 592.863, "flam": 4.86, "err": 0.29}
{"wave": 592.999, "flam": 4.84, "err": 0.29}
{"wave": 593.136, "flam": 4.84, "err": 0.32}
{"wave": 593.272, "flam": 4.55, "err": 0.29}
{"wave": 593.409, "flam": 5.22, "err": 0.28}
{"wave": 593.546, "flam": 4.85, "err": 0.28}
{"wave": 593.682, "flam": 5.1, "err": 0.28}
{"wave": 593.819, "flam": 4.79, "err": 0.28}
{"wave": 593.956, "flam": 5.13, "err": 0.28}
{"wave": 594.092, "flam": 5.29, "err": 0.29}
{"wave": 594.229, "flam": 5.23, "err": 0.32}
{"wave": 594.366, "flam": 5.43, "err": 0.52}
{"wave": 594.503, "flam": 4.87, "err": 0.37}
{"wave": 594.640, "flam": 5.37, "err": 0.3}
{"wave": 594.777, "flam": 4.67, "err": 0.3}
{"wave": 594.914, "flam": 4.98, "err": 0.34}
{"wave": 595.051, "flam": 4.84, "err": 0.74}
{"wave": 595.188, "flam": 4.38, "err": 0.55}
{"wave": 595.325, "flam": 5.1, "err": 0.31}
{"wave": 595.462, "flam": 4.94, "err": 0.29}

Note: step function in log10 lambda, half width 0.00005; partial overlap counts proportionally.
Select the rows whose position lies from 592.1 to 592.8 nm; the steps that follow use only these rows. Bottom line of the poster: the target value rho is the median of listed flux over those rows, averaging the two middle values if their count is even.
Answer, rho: 5.3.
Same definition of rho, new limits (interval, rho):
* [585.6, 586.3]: 4.6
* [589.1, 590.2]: 4.2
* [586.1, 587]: 4.9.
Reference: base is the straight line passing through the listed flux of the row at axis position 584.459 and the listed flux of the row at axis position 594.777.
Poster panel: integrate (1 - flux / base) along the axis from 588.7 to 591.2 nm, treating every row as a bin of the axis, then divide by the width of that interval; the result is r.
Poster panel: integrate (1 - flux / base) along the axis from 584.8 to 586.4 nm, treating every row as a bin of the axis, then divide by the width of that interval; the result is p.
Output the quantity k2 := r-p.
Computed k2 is 0.05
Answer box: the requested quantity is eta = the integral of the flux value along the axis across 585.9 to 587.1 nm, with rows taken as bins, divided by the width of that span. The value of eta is 5.14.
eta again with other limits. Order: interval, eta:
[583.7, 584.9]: 5.22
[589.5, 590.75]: 4.59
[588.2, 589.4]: 3.98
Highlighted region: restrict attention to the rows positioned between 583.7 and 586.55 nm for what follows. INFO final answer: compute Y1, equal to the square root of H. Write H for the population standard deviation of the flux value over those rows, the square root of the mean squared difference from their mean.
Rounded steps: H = 0.4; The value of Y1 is 0.64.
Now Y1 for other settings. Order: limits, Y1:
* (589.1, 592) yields 0.81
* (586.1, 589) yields 0.88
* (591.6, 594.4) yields 0.53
